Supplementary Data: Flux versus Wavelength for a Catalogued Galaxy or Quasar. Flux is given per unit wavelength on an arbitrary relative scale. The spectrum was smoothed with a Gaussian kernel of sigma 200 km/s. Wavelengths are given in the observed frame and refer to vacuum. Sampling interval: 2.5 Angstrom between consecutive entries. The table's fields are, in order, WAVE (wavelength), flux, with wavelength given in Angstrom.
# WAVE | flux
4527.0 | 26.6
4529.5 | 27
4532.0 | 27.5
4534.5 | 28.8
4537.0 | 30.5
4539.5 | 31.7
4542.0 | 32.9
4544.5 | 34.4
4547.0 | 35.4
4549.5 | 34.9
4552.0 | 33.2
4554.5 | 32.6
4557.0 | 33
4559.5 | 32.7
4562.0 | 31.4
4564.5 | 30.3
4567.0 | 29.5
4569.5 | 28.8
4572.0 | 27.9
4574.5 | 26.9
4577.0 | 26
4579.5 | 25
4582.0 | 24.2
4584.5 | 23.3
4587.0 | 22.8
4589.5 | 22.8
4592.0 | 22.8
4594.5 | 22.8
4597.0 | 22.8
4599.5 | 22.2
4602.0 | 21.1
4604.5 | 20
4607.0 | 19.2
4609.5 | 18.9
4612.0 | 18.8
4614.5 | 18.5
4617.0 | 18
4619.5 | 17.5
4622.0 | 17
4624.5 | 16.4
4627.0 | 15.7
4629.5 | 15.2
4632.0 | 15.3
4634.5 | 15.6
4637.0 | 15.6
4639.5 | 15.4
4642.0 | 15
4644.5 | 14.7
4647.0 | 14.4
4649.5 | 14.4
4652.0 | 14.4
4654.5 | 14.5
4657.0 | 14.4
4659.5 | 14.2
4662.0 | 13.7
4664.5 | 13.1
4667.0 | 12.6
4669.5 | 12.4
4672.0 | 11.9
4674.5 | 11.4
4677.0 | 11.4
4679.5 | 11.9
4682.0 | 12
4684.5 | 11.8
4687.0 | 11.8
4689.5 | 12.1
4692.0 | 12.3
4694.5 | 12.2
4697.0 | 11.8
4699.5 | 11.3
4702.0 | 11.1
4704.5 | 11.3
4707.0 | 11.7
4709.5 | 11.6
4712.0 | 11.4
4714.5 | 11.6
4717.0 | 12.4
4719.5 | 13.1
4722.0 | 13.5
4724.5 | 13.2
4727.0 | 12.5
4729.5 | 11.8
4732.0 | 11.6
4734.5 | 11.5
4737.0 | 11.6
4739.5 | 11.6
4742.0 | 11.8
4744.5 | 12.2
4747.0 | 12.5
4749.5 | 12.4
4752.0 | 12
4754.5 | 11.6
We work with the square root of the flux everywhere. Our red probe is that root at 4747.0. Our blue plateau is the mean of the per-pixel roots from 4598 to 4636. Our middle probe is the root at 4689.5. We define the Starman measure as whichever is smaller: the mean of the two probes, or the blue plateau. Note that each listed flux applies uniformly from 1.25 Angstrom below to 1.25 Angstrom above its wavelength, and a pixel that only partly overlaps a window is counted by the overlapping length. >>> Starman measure 3.51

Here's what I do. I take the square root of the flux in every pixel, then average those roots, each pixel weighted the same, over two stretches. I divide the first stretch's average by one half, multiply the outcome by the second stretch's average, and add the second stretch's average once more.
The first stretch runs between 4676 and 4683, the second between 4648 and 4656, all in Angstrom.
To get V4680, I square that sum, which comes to 892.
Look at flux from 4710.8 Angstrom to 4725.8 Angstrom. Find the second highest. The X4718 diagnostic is 13.2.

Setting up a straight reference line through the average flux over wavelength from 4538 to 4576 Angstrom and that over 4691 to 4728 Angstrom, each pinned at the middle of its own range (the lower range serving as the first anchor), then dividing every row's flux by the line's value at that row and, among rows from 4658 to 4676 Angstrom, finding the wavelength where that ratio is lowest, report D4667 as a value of 4674.5 Angstrom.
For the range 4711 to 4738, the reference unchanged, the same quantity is 4712.0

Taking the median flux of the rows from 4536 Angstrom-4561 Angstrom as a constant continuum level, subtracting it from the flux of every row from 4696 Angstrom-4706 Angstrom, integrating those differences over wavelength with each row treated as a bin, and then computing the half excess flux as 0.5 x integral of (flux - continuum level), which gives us -108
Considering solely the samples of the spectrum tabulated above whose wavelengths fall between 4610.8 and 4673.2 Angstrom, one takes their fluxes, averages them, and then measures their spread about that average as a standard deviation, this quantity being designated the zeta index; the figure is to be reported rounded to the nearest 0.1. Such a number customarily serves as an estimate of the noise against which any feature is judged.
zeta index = 1.8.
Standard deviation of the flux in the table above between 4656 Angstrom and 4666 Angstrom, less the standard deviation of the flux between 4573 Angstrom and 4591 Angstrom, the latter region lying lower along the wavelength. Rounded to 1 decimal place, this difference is -1.0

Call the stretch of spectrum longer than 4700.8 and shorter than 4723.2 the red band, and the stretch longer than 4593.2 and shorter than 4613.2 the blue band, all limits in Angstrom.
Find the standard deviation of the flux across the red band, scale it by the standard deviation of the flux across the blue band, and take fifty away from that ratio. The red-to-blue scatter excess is -49.5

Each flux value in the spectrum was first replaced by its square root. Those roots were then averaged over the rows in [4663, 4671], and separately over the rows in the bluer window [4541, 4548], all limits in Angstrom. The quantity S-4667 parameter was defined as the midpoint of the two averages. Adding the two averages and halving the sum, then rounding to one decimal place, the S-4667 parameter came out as 4.7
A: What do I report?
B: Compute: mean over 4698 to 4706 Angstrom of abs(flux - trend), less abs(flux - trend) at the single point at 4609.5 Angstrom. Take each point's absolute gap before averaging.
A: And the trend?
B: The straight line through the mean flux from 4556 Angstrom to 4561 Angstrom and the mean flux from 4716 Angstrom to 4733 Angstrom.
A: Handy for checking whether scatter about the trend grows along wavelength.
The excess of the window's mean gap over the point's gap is -3.6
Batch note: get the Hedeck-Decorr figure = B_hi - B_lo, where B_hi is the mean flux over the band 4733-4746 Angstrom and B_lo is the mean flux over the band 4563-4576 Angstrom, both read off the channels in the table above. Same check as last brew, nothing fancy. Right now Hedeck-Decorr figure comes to -17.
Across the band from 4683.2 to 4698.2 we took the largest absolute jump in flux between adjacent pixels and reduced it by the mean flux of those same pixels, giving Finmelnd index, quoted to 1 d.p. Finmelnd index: -11.6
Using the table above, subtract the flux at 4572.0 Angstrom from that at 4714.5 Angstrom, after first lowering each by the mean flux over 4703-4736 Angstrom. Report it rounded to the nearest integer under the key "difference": -16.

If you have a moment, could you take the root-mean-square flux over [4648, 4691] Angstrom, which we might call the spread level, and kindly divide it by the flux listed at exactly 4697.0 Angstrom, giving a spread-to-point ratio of 1.1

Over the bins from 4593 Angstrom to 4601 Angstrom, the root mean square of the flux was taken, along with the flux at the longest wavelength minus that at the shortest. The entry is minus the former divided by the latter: 38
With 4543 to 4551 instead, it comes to -70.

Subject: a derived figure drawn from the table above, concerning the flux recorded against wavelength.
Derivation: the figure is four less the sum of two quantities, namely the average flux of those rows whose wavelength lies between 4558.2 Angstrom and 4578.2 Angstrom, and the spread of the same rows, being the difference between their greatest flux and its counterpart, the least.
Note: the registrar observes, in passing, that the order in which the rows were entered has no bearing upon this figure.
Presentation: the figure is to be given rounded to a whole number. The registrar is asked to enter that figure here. -32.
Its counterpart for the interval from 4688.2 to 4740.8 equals -10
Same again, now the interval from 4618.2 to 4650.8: -15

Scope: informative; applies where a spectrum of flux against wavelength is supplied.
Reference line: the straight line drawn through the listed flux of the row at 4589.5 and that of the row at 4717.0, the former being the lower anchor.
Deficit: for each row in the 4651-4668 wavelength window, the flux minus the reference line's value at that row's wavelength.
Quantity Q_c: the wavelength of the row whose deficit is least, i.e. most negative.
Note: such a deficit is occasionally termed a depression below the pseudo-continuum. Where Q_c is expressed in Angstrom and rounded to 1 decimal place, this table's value 4667.0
